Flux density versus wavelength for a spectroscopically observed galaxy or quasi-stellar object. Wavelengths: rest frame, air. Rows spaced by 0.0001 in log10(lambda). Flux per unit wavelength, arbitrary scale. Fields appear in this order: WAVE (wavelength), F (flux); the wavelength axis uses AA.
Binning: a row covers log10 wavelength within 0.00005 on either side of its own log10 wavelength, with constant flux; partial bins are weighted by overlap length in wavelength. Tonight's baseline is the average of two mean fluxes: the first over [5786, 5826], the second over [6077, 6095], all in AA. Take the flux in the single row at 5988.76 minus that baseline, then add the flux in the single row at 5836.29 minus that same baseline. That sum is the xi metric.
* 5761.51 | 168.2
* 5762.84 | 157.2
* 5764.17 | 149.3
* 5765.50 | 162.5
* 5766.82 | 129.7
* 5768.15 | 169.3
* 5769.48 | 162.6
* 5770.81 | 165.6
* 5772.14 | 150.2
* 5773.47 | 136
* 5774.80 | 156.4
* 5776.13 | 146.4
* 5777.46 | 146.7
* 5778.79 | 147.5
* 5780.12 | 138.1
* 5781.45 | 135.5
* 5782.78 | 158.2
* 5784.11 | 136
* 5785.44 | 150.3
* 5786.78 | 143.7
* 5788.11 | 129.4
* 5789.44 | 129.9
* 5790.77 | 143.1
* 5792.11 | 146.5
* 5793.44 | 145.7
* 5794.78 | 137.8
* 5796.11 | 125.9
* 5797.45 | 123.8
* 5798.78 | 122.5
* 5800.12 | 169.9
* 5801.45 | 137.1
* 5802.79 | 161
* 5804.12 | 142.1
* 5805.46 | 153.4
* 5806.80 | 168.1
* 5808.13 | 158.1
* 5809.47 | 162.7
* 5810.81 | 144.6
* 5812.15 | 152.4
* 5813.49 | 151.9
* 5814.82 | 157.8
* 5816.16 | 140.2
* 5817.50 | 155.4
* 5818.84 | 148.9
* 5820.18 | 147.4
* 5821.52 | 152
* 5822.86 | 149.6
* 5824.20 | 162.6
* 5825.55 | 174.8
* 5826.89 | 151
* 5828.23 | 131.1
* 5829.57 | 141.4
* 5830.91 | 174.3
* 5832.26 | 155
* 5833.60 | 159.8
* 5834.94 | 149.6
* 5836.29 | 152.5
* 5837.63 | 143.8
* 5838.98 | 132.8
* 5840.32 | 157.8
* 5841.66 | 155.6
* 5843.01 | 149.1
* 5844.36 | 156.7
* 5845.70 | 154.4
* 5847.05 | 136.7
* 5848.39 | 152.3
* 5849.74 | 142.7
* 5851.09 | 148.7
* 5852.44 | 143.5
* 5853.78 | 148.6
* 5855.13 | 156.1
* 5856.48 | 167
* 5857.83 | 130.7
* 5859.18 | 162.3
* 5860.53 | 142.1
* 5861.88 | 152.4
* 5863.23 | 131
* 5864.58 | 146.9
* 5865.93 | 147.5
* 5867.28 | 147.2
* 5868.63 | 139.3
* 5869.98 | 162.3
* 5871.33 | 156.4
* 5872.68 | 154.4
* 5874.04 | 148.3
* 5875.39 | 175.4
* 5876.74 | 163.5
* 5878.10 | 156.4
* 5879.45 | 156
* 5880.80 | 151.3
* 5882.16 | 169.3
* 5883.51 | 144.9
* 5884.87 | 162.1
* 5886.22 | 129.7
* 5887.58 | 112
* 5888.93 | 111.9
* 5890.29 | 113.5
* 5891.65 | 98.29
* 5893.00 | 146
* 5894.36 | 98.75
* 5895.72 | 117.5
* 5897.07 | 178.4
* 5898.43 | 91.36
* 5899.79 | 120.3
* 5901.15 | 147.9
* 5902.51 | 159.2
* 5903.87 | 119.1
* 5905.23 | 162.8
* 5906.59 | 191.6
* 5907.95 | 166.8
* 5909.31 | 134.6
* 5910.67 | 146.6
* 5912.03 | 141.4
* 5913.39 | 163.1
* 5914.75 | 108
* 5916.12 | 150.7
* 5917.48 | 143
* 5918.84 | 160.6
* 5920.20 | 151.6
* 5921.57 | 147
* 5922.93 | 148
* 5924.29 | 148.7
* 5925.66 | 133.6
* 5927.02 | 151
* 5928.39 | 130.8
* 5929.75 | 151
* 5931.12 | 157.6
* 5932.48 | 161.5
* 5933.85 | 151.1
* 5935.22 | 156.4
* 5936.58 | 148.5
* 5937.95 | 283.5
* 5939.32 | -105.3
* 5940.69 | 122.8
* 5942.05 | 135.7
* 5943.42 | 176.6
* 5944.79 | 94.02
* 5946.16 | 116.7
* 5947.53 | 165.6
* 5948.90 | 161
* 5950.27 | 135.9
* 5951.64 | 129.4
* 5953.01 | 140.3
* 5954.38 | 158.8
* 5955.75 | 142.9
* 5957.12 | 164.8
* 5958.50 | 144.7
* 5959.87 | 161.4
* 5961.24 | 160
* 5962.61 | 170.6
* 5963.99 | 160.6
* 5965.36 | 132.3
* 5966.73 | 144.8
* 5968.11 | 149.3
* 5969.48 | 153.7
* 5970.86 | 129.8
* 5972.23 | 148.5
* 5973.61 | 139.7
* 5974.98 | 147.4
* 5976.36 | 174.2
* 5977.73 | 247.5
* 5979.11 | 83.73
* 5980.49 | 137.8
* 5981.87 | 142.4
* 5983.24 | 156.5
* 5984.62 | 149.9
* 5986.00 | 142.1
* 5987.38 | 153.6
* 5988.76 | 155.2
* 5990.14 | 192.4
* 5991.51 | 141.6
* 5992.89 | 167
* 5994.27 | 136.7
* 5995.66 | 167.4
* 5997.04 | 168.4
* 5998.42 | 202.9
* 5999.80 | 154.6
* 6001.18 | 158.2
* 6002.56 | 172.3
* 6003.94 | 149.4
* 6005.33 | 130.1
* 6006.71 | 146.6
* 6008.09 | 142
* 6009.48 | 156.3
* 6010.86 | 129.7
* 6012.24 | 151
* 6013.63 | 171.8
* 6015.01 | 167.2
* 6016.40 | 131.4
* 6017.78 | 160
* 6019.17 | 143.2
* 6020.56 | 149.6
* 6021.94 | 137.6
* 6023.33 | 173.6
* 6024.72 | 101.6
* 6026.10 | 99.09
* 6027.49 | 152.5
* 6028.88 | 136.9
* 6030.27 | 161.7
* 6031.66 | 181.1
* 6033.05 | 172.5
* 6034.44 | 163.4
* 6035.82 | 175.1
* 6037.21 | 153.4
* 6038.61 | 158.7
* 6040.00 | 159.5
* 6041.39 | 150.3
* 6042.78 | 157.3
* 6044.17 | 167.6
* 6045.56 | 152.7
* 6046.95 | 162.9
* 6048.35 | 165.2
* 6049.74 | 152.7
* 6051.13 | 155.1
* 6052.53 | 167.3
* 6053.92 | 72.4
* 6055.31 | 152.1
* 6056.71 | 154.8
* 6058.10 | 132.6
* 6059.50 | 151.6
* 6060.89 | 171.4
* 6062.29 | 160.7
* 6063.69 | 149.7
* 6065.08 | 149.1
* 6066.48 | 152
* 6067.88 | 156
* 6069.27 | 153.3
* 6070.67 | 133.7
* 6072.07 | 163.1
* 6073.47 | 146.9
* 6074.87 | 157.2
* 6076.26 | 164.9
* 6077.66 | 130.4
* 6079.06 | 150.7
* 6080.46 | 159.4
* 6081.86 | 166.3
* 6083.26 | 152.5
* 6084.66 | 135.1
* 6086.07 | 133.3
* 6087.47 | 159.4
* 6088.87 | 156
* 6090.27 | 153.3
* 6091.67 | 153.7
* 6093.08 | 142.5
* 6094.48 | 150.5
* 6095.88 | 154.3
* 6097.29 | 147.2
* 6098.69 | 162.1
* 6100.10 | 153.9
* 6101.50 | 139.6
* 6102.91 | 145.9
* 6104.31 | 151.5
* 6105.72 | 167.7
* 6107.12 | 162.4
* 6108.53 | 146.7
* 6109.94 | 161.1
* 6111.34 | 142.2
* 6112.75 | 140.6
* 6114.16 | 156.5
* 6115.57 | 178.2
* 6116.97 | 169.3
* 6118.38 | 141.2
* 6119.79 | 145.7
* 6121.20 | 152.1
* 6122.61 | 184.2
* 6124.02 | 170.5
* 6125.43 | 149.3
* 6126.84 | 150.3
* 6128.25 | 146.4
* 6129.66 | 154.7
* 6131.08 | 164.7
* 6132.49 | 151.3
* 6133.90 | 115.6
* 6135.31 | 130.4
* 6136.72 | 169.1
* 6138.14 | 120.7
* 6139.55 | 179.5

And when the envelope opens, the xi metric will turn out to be 10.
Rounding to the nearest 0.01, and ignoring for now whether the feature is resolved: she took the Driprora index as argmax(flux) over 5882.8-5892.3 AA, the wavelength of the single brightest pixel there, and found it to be 5884.87 AA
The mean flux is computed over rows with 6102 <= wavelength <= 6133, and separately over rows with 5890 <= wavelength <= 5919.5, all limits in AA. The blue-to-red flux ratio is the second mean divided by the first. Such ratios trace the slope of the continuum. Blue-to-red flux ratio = 0.89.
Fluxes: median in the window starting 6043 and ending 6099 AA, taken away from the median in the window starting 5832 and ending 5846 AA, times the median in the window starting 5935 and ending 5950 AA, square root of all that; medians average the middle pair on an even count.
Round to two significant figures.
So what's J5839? 13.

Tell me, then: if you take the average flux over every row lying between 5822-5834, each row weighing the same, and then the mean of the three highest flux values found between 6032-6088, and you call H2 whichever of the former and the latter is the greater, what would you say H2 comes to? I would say 173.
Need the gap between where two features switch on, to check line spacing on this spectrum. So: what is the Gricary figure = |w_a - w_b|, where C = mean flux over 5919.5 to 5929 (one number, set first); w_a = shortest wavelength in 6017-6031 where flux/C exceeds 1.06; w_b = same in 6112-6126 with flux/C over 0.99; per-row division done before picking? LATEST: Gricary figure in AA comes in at 96.4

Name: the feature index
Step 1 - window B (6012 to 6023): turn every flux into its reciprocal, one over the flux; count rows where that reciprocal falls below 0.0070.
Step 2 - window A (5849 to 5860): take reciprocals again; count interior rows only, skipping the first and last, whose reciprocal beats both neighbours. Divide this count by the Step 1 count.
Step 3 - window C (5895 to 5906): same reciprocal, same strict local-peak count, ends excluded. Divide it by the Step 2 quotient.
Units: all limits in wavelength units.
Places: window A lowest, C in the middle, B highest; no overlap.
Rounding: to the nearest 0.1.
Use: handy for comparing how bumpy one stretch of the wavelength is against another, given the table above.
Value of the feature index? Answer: 6.0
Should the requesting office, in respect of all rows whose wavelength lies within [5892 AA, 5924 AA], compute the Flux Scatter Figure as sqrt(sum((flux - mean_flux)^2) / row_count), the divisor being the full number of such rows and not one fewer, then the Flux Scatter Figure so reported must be 24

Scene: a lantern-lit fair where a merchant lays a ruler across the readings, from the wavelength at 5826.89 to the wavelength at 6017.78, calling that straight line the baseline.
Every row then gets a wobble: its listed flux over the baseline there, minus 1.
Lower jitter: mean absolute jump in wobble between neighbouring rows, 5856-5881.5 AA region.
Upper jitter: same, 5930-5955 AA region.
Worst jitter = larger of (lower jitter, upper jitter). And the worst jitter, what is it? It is 0.40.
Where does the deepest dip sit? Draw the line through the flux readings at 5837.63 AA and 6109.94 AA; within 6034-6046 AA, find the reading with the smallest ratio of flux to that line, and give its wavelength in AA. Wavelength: 6041.39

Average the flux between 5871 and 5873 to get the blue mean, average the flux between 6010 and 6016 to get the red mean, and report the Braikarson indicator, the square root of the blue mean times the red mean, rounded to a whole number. 155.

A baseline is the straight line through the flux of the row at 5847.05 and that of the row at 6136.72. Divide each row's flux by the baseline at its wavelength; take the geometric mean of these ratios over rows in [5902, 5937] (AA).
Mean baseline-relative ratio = 1.026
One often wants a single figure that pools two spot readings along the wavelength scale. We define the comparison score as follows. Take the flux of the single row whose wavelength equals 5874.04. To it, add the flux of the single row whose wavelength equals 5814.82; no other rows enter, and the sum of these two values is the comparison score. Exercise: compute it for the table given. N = 306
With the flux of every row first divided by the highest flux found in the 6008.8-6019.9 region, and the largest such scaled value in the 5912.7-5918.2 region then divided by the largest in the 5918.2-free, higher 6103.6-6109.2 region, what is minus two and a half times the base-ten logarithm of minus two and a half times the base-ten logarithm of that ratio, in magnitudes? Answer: 3.8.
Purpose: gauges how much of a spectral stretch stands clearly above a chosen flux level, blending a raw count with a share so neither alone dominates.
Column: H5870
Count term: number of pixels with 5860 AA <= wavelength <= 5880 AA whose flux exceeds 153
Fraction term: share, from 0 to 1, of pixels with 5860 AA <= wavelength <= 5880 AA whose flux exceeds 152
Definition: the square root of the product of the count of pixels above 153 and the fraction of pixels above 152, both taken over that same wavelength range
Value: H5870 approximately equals 1.93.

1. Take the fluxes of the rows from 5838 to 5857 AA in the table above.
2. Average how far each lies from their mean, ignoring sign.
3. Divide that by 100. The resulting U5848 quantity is 0.070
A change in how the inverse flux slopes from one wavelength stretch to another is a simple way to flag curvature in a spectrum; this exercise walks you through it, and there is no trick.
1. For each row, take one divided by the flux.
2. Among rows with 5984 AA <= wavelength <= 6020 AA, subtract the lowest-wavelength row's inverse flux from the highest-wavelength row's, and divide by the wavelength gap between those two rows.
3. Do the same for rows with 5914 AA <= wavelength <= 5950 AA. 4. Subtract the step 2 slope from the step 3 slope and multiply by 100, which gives -0.010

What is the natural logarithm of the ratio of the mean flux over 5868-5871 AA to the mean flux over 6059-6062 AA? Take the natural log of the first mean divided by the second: -0.07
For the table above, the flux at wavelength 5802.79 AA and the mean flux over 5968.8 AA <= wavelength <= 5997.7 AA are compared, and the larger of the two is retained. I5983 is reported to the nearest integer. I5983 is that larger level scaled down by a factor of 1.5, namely 107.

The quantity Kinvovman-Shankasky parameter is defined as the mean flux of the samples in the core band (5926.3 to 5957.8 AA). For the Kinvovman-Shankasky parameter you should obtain 140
